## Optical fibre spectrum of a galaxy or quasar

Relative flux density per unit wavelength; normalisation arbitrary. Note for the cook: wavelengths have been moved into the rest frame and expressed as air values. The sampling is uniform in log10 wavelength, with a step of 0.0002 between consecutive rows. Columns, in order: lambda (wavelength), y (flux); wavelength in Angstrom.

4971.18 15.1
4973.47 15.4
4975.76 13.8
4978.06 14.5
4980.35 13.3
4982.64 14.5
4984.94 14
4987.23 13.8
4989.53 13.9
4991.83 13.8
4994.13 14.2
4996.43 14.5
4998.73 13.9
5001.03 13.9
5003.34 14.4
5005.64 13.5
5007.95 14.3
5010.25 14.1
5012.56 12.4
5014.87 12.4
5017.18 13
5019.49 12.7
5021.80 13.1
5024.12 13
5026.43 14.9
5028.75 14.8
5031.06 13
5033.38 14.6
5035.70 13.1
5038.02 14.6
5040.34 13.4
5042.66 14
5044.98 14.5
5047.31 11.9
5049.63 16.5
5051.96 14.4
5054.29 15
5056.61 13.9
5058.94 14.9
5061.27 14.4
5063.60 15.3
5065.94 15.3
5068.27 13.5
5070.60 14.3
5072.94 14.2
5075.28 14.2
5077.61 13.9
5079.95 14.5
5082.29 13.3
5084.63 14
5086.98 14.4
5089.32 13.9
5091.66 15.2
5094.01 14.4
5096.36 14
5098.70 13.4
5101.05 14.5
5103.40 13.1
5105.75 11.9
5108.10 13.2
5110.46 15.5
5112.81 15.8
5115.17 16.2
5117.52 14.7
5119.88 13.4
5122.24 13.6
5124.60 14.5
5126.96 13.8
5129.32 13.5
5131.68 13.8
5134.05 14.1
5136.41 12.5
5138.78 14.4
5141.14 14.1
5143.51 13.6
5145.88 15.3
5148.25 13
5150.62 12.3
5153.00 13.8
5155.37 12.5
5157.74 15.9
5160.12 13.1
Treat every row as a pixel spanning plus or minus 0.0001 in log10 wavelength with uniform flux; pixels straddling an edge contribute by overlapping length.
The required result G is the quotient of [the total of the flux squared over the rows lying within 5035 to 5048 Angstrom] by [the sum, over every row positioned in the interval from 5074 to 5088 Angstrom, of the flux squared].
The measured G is 0.9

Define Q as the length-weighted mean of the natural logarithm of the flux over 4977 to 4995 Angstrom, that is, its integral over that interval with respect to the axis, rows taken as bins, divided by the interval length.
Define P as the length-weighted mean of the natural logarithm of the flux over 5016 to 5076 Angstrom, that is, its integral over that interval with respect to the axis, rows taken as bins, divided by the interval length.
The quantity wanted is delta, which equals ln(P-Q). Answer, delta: -5.4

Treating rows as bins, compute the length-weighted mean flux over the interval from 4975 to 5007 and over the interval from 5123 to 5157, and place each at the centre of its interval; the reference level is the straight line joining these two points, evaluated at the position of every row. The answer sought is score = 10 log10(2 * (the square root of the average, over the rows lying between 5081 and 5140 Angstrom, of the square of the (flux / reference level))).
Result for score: 3.11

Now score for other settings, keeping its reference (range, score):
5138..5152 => 3.05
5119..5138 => 2.99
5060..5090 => 3.14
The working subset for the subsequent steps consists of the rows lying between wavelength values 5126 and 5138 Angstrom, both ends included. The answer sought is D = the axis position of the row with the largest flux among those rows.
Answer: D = 5134.05 Angstrom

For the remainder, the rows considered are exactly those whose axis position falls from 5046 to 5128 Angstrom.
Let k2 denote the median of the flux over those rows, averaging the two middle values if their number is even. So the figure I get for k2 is 14.3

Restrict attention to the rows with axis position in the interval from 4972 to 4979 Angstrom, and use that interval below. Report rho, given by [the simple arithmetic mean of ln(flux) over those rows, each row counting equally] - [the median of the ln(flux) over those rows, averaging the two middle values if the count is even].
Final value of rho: 0.004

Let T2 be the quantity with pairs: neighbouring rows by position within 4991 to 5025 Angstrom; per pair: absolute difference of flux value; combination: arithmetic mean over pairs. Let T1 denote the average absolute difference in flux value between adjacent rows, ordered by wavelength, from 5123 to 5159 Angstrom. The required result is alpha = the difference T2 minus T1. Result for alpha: -0.71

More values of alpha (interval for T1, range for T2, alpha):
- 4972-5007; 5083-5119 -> 0.37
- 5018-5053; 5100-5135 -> -0.58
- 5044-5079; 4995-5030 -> -0.59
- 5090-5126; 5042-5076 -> 0.21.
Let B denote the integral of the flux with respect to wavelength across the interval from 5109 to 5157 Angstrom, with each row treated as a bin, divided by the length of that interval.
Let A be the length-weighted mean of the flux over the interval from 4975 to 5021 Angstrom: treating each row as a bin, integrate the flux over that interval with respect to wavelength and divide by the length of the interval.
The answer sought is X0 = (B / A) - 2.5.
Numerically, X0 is -1.479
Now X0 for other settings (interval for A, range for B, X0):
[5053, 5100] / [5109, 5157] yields -1.519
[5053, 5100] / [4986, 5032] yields -1.543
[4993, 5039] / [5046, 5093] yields -1.454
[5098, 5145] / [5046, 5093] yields -1.475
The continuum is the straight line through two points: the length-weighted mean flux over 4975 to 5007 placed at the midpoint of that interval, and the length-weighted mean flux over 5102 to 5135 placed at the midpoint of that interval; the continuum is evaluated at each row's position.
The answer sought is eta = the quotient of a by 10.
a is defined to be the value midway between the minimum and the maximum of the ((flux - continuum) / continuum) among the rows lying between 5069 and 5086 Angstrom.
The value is -0.0011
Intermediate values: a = -0.011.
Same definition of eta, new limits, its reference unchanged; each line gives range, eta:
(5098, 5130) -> -0.0002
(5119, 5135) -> -0.0009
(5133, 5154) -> -0.0021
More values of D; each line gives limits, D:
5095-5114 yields 5112.81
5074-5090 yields 5079.95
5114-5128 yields 5115.17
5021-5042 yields 5026.43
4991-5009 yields 4996.43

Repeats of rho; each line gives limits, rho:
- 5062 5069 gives -0.042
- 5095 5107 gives -0.004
